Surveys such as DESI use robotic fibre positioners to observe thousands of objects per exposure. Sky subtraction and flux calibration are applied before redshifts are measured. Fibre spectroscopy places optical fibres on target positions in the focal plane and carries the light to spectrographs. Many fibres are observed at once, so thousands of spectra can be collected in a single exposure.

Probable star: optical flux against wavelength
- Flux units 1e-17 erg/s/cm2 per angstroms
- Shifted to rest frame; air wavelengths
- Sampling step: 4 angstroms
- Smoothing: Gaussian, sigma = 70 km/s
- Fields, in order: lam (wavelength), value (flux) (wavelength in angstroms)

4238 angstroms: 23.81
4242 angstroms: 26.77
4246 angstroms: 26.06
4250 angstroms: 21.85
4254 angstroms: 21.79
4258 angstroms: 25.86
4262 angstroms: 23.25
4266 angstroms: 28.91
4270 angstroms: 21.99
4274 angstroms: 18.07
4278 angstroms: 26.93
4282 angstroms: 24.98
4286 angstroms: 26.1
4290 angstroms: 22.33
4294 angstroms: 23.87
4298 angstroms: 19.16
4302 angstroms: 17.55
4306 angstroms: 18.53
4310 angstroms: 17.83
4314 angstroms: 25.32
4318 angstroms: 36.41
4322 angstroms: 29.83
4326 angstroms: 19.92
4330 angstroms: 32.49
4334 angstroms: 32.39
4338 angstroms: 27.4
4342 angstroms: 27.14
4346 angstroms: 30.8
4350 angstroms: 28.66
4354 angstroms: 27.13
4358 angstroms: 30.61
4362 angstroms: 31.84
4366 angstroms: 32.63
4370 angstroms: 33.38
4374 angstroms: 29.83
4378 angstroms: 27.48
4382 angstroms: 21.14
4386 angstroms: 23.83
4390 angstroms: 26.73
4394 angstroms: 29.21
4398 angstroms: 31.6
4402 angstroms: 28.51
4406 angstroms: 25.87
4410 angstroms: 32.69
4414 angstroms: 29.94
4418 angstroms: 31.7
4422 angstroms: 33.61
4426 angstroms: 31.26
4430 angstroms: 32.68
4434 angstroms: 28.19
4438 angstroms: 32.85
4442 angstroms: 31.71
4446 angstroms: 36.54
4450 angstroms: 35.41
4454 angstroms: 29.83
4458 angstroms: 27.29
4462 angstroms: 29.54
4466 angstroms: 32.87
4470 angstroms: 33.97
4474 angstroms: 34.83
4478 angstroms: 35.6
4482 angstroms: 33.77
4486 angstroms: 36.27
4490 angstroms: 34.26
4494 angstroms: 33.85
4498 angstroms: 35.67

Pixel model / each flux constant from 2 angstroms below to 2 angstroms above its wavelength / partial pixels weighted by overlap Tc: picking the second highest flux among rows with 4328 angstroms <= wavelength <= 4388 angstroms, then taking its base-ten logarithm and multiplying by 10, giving 15.1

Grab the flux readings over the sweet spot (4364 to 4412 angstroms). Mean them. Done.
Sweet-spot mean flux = 28.6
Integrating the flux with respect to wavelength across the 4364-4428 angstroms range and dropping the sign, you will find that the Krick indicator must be 1878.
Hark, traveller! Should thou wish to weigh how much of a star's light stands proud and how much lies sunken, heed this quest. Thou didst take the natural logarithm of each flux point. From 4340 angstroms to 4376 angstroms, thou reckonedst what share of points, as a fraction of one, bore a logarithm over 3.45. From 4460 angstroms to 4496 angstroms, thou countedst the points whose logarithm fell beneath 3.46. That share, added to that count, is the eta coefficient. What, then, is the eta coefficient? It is 1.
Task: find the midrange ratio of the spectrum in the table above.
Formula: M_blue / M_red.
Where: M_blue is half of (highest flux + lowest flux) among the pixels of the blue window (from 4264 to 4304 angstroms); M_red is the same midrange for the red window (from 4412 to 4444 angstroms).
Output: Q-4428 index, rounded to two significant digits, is 0.75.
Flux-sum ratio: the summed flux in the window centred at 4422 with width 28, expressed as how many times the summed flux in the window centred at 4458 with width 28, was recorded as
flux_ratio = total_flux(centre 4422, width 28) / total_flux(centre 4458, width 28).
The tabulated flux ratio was 1.0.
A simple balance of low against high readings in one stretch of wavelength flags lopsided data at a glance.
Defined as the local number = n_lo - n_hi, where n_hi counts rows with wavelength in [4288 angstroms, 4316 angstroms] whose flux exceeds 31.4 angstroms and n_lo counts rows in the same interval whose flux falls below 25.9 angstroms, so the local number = 7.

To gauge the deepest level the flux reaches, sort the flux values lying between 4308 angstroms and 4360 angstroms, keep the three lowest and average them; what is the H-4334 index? 21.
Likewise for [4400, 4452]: 28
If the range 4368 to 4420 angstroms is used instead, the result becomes 24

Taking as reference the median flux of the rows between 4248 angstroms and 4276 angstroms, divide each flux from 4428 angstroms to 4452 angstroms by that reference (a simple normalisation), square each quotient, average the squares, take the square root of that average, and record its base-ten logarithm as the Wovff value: 0.18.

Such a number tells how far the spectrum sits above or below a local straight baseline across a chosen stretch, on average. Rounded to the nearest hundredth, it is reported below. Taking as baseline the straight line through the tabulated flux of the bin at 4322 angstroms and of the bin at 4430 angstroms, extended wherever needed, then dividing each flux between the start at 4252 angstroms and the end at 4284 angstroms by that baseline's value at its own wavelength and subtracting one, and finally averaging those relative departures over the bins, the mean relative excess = -0.16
